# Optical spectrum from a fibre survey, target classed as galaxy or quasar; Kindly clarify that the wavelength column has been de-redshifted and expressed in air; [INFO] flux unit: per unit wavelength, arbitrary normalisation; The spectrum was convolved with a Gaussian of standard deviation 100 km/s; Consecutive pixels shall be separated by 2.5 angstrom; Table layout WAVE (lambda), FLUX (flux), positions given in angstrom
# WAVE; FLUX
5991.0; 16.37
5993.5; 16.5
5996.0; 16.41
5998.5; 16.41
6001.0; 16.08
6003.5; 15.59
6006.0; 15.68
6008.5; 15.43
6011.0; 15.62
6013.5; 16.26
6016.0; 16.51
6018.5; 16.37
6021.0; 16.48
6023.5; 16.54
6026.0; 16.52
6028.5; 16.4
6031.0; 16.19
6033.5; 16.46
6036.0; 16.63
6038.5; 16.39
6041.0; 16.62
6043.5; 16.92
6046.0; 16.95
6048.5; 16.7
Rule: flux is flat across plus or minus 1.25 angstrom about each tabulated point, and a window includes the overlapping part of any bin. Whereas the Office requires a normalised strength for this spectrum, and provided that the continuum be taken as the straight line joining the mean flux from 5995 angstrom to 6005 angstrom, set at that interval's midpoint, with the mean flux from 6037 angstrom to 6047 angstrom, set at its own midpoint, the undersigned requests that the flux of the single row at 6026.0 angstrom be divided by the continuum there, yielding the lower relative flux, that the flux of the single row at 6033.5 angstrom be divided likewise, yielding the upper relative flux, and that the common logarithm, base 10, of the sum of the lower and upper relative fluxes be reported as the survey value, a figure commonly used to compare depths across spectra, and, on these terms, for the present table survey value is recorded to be 0.300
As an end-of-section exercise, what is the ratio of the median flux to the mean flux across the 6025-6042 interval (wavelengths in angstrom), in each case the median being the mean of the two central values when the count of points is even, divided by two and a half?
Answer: 0.400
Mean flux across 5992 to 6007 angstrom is 16.1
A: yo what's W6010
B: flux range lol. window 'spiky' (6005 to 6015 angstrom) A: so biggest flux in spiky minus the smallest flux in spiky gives 0.8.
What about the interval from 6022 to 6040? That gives 0.4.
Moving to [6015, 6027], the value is 0.2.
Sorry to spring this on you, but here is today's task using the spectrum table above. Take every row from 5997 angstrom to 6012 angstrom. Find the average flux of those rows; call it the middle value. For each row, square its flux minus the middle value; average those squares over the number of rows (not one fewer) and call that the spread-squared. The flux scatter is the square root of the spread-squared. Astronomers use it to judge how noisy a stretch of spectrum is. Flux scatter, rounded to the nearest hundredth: 0.34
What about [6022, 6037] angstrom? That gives 0.14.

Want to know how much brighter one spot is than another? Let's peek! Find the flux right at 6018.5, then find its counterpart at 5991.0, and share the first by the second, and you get 1.00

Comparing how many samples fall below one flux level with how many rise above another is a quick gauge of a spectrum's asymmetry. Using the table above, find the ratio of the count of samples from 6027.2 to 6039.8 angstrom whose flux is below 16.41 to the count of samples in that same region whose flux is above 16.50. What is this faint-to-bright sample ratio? 3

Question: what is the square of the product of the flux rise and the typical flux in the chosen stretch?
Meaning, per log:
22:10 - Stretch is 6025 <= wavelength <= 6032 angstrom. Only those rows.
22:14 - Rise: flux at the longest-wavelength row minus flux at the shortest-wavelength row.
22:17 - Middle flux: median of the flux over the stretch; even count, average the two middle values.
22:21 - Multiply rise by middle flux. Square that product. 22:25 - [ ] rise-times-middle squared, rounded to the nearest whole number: 29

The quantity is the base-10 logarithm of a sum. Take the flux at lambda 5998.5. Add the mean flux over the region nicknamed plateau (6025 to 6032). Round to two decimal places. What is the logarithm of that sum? 1.52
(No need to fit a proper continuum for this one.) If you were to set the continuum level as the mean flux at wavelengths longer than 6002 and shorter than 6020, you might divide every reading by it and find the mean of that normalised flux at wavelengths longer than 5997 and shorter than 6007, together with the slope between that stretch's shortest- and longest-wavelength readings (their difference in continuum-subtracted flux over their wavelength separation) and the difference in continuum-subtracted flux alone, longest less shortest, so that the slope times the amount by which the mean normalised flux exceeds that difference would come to -0.17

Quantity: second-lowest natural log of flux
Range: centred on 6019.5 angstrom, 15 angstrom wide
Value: 2.795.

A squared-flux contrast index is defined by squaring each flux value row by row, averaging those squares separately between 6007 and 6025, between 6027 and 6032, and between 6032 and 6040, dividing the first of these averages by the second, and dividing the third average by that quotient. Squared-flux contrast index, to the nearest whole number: 276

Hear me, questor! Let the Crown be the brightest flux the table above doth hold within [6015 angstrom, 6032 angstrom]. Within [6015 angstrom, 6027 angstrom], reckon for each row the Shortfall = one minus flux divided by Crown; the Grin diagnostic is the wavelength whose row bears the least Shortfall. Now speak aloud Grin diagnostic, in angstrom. 6023.5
